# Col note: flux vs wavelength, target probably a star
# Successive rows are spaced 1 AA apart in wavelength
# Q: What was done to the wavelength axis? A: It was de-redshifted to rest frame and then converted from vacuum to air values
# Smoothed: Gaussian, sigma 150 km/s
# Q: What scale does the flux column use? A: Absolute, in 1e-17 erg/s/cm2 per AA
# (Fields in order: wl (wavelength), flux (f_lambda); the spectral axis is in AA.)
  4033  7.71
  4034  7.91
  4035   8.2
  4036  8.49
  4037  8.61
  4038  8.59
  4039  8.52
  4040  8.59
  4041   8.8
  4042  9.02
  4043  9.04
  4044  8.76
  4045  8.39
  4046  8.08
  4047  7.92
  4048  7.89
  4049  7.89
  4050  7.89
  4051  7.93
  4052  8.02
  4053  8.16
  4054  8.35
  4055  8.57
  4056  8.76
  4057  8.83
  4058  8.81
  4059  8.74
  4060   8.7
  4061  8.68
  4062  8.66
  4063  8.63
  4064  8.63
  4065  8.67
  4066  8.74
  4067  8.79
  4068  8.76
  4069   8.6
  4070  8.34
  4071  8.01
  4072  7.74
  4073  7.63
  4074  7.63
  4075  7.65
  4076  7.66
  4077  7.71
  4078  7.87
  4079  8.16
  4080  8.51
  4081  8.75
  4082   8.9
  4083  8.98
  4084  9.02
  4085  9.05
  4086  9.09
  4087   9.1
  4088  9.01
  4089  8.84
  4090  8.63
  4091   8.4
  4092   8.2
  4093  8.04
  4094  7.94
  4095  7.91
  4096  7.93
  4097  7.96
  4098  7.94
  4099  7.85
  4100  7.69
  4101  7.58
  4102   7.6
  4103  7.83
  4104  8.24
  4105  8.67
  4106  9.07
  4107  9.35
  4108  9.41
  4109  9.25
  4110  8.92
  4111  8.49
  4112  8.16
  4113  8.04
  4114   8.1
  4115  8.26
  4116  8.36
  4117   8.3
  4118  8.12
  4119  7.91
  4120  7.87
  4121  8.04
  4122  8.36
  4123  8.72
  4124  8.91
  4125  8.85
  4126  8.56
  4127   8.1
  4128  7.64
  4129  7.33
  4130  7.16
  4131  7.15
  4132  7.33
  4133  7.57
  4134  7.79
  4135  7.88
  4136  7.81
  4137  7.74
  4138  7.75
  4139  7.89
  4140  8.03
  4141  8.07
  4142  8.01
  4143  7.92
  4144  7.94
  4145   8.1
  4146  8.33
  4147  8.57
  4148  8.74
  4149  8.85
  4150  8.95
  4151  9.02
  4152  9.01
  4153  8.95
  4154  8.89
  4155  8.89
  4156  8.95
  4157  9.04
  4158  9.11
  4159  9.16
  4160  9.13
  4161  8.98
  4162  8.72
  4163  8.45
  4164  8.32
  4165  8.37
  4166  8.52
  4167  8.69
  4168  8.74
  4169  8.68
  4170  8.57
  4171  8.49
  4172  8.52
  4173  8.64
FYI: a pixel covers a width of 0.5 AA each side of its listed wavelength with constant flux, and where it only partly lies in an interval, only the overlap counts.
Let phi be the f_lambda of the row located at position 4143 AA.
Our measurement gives 7.92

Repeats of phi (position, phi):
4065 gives 8.67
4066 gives 8.74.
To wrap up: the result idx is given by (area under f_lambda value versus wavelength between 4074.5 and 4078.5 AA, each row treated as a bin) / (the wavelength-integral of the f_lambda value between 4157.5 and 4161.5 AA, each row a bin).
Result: 0.85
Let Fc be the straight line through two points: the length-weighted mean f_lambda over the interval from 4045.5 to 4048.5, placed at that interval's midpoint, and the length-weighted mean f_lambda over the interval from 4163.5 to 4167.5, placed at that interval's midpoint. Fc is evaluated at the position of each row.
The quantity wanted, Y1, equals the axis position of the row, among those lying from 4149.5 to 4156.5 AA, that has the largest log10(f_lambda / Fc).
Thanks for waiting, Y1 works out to 4151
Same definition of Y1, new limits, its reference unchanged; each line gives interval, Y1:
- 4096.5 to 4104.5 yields 4104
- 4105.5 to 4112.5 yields 4108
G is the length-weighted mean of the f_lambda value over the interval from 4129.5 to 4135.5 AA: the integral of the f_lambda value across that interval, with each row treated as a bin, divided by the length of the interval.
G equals 7.48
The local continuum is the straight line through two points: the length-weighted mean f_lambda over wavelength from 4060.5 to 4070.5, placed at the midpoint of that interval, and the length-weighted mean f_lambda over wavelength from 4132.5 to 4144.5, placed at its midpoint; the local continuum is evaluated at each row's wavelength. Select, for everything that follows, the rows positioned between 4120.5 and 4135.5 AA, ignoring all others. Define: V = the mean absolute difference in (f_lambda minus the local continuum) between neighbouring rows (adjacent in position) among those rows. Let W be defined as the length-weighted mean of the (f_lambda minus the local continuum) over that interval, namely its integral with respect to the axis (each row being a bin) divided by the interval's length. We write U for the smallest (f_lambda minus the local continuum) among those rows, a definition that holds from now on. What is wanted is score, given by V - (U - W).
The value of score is 1.0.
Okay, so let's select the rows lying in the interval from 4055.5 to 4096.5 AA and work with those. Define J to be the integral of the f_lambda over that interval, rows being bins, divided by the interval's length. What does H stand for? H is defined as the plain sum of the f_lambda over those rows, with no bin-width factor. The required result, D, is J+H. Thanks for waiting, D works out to 355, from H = 347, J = 8.46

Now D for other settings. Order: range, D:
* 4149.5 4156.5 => 72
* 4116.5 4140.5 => 199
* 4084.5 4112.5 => 245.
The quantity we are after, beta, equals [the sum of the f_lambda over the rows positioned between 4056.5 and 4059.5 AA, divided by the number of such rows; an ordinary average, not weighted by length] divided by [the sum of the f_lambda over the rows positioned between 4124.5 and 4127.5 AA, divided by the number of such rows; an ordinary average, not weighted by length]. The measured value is 1.03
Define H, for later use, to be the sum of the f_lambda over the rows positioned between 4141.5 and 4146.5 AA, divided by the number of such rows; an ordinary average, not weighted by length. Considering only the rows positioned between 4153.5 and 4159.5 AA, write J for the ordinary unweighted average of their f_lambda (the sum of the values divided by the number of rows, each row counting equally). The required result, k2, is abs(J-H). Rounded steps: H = 8.1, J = 9.01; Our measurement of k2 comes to 0.9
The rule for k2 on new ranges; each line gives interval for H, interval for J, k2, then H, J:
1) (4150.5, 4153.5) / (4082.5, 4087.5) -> 0.1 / 9.0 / 9.05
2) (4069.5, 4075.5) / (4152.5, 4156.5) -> 1.1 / 7.8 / 8.92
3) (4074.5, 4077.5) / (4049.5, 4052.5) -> 0.3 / 7.7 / 7.95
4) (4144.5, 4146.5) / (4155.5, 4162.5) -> 0.8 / 8.2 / 9.01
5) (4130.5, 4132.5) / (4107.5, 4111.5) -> 1.8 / 7.2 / 9.02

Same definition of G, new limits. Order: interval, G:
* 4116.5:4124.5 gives 8.28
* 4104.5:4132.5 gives 8.30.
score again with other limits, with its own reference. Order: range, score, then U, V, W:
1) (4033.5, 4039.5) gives 0.7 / -1.08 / 0.16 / -0.6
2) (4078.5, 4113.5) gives 1.0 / -0.69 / 0.17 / 0.1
